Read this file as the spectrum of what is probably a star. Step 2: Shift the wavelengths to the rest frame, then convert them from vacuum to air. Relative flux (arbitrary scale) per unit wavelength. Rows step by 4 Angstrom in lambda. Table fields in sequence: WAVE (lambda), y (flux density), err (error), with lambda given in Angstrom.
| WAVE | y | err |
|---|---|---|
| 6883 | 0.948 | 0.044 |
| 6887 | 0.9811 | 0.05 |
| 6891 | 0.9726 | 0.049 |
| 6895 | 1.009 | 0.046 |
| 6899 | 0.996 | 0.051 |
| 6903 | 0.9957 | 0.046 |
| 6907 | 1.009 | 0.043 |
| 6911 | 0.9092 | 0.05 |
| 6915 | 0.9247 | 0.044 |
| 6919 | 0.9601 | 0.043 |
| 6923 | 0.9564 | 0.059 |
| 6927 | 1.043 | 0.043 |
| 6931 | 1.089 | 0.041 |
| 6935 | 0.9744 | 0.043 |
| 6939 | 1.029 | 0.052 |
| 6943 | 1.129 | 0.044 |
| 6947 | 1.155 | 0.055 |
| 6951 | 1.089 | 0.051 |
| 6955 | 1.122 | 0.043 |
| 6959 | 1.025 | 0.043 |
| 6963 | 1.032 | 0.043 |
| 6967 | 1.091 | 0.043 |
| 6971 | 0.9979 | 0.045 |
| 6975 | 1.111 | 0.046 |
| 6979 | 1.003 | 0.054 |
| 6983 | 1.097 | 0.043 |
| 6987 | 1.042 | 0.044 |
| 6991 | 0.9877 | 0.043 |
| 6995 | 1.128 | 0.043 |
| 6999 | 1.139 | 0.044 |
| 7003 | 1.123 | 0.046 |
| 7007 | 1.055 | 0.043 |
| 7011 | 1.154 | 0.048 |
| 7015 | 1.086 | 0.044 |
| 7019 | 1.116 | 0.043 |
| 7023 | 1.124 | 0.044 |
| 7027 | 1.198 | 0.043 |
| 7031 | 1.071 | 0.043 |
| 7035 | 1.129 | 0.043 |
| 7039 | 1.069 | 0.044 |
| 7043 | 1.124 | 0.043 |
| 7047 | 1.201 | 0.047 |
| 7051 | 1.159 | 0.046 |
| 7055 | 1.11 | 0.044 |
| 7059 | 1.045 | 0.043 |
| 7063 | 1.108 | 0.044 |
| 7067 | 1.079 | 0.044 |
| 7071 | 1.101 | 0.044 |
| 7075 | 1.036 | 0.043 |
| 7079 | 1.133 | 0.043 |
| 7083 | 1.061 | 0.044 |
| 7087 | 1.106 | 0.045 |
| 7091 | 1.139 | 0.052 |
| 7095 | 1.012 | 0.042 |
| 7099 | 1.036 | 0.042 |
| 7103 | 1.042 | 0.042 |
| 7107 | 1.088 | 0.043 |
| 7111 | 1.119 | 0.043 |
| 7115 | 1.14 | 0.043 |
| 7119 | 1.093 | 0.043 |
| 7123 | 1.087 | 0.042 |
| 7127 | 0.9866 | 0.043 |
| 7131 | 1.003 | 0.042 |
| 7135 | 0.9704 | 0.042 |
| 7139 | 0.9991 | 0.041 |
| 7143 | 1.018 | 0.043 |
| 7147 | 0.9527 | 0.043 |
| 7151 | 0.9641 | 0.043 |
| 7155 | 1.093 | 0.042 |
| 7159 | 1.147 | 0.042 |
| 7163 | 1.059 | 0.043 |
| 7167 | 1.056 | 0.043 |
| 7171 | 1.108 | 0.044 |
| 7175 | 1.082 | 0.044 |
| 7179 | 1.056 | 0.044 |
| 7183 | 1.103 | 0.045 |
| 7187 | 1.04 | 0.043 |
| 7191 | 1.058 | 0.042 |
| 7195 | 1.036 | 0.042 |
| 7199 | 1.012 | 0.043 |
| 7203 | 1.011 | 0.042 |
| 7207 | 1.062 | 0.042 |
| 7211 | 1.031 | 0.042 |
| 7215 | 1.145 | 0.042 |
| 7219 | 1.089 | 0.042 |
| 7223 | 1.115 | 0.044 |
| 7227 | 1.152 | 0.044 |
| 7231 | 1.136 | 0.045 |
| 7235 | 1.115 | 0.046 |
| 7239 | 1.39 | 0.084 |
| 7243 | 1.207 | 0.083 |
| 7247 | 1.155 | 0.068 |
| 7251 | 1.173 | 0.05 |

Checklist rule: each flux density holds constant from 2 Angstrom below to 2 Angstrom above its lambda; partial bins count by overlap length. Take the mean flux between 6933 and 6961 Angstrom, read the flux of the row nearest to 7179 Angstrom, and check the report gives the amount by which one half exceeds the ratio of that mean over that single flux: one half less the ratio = -0.518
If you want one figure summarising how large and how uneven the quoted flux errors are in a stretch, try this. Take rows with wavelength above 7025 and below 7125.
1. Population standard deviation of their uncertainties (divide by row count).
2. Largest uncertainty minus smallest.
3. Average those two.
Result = 0.006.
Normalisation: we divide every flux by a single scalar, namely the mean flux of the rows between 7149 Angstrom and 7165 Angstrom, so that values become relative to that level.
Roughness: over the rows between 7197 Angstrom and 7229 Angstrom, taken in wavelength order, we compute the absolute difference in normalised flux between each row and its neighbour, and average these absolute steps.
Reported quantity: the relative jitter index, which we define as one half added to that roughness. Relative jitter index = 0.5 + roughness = 0.542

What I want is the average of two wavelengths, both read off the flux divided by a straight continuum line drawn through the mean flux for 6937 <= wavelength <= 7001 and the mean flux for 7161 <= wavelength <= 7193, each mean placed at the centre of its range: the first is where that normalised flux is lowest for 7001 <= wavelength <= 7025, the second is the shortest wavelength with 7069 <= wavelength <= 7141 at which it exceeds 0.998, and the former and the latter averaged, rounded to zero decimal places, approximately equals 7039 Angstrom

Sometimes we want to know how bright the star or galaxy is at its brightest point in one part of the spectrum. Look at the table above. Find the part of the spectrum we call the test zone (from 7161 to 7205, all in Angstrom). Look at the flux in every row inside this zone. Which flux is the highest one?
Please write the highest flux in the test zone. 1.108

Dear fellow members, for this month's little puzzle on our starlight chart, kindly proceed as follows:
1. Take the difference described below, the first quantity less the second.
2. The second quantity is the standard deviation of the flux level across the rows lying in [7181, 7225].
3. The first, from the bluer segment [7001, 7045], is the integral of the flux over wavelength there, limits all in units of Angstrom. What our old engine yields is 49.0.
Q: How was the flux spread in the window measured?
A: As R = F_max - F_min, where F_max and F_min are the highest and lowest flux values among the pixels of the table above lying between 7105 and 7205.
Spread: 0.194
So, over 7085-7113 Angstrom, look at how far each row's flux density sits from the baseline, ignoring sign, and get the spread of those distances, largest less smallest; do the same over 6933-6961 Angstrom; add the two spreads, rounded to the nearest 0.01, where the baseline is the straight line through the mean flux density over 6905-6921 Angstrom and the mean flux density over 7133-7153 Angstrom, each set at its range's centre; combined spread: 0.31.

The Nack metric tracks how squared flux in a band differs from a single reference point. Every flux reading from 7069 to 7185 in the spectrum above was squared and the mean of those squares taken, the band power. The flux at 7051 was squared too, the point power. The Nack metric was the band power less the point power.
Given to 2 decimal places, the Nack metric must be -0.21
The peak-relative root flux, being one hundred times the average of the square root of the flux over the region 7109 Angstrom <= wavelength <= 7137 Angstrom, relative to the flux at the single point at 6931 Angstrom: 94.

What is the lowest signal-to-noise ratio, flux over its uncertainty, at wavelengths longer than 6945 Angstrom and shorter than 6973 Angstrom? 21.0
